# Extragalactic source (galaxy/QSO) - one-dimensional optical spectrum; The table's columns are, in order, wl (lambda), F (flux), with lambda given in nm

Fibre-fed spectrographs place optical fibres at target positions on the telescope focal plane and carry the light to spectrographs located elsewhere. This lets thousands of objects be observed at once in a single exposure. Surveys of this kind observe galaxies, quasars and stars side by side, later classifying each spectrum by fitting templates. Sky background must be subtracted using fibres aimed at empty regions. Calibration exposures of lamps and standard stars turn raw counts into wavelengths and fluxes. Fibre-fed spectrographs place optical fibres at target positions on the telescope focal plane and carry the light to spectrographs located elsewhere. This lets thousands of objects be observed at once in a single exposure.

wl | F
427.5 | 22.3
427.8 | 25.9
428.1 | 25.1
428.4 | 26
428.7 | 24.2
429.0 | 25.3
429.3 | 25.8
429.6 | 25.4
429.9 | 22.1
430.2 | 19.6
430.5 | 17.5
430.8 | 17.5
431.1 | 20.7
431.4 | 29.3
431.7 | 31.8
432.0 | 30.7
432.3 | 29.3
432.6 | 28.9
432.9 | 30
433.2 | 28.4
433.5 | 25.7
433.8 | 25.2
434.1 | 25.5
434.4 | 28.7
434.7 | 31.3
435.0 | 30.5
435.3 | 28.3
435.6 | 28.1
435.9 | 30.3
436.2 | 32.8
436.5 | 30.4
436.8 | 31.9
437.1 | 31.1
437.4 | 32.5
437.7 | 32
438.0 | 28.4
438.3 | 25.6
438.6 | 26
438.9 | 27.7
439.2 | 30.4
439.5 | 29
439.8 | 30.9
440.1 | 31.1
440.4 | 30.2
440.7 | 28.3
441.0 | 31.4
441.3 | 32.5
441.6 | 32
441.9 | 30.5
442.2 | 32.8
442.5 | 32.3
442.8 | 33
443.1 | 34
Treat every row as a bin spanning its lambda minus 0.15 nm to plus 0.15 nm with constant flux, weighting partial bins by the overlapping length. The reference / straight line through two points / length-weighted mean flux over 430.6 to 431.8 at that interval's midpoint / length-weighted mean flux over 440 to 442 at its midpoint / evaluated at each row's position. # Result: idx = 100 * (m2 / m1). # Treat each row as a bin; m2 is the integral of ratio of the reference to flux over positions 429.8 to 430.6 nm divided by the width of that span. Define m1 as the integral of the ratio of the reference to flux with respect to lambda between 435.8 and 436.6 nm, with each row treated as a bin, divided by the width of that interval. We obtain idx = 136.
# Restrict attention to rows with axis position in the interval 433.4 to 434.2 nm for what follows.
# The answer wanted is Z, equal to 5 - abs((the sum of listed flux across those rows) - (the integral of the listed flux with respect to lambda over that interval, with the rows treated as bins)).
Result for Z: -51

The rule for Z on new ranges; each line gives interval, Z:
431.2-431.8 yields -38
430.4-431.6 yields -54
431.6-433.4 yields -121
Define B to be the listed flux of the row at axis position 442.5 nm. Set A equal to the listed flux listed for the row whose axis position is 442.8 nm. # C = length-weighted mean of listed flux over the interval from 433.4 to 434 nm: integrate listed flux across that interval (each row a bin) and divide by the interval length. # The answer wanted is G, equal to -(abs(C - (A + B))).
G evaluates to -40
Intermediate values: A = 33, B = 32.3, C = 25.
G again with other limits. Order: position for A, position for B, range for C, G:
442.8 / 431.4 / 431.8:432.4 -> -32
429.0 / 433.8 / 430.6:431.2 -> -32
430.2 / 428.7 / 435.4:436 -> -15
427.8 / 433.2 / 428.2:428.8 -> -29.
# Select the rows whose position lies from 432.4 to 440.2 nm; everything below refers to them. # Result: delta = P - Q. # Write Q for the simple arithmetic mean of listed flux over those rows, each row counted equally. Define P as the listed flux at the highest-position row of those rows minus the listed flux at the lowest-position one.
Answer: -27.1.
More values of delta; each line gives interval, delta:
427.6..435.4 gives -23.7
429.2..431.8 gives -17.3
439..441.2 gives -29.2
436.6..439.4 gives -31.0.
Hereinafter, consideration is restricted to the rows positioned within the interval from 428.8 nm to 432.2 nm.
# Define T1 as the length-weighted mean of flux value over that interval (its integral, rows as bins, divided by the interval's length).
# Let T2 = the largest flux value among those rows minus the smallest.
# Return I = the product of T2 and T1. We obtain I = 347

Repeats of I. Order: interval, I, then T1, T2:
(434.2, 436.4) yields 141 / 29.9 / 4.7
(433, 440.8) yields 222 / 29.3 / 7.6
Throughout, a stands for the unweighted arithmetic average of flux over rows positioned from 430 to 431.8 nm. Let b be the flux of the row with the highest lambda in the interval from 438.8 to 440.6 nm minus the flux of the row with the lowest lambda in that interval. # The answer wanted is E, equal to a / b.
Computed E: 9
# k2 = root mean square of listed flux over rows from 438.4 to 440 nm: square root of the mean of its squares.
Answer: 28.9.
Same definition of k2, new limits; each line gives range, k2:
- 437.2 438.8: 29.0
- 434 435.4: 28.9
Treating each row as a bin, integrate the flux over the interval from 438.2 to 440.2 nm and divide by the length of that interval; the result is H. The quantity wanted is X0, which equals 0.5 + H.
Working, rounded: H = 28.7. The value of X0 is 29.2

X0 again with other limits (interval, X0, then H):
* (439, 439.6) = 30.1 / 29.6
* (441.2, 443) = 32.7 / 32.2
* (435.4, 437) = 31.1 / 30.6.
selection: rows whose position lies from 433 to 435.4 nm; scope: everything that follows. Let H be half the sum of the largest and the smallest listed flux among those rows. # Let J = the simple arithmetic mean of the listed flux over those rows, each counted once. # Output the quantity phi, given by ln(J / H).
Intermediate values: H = 28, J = 28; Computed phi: -0.01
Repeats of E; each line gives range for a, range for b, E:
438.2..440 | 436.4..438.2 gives -14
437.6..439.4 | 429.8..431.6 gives 4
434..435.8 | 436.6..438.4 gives -5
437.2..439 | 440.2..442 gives 96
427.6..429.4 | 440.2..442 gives 85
